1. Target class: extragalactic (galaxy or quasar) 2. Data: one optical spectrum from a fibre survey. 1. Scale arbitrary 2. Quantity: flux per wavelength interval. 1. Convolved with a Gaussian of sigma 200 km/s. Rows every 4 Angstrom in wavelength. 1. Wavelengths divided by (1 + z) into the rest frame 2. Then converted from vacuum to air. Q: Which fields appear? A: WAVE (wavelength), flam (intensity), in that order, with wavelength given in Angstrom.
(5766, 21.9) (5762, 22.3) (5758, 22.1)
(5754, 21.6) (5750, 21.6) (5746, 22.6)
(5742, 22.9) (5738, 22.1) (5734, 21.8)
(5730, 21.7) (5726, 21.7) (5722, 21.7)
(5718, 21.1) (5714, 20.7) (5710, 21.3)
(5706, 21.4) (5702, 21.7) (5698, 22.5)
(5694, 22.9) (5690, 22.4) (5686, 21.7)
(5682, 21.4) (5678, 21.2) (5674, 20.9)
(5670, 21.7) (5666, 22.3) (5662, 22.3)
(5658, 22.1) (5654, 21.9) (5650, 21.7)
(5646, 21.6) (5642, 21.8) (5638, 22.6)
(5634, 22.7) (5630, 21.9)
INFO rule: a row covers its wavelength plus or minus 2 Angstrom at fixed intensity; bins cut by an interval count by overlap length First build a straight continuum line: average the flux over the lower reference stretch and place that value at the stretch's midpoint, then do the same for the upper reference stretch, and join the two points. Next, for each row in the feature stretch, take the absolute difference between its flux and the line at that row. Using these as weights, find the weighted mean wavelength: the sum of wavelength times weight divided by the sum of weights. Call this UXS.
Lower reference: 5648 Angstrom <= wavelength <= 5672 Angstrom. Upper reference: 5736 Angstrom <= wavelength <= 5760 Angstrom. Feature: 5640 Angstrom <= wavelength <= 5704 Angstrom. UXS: 5677.3 Angstrom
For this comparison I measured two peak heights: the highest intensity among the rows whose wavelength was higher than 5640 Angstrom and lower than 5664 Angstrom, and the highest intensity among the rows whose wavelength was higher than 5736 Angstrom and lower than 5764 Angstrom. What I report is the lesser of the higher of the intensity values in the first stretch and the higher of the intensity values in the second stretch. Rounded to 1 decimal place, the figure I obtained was 22.3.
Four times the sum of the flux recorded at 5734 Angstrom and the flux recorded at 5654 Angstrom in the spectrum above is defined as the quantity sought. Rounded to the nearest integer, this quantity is 175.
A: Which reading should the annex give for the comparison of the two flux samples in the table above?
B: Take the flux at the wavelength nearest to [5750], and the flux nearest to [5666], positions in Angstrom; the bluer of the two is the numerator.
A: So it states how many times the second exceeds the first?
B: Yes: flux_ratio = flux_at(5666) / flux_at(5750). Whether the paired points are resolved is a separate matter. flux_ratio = 1.03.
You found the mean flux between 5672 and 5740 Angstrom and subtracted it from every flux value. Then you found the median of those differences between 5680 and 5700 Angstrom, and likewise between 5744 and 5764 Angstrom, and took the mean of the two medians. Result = 0.59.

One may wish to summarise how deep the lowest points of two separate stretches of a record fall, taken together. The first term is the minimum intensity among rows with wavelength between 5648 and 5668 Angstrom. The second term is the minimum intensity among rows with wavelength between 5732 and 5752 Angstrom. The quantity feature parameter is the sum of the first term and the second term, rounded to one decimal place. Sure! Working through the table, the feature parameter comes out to 43.3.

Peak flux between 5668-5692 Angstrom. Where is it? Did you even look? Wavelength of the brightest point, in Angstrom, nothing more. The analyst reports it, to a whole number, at 5690 Angstrom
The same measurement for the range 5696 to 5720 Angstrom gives 5698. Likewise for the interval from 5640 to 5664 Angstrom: 5662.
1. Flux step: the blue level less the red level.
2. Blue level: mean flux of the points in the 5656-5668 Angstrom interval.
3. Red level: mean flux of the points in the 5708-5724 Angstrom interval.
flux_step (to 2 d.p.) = 1.03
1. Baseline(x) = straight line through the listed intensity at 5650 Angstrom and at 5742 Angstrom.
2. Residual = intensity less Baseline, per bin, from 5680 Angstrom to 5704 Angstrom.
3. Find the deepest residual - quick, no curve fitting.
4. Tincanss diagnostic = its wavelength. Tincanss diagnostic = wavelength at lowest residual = 5682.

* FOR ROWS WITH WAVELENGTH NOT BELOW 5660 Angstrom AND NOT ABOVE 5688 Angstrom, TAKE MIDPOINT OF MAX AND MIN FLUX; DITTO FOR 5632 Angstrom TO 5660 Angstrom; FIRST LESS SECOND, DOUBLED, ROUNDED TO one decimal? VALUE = -1.1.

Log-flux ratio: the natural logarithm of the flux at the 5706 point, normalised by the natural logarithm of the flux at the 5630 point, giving 0.99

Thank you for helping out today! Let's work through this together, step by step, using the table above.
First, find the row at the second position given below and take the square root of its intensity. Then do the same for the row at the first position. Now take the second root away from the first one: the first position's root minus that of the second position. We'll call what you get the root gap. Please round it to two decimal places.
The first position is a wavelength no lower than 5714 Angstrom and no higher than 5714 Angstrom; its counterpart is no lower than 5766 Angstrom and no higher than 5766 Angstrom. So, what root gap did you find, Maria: -0.13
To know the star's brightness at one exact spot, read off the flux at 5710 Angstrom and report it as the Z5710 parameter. 21.3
